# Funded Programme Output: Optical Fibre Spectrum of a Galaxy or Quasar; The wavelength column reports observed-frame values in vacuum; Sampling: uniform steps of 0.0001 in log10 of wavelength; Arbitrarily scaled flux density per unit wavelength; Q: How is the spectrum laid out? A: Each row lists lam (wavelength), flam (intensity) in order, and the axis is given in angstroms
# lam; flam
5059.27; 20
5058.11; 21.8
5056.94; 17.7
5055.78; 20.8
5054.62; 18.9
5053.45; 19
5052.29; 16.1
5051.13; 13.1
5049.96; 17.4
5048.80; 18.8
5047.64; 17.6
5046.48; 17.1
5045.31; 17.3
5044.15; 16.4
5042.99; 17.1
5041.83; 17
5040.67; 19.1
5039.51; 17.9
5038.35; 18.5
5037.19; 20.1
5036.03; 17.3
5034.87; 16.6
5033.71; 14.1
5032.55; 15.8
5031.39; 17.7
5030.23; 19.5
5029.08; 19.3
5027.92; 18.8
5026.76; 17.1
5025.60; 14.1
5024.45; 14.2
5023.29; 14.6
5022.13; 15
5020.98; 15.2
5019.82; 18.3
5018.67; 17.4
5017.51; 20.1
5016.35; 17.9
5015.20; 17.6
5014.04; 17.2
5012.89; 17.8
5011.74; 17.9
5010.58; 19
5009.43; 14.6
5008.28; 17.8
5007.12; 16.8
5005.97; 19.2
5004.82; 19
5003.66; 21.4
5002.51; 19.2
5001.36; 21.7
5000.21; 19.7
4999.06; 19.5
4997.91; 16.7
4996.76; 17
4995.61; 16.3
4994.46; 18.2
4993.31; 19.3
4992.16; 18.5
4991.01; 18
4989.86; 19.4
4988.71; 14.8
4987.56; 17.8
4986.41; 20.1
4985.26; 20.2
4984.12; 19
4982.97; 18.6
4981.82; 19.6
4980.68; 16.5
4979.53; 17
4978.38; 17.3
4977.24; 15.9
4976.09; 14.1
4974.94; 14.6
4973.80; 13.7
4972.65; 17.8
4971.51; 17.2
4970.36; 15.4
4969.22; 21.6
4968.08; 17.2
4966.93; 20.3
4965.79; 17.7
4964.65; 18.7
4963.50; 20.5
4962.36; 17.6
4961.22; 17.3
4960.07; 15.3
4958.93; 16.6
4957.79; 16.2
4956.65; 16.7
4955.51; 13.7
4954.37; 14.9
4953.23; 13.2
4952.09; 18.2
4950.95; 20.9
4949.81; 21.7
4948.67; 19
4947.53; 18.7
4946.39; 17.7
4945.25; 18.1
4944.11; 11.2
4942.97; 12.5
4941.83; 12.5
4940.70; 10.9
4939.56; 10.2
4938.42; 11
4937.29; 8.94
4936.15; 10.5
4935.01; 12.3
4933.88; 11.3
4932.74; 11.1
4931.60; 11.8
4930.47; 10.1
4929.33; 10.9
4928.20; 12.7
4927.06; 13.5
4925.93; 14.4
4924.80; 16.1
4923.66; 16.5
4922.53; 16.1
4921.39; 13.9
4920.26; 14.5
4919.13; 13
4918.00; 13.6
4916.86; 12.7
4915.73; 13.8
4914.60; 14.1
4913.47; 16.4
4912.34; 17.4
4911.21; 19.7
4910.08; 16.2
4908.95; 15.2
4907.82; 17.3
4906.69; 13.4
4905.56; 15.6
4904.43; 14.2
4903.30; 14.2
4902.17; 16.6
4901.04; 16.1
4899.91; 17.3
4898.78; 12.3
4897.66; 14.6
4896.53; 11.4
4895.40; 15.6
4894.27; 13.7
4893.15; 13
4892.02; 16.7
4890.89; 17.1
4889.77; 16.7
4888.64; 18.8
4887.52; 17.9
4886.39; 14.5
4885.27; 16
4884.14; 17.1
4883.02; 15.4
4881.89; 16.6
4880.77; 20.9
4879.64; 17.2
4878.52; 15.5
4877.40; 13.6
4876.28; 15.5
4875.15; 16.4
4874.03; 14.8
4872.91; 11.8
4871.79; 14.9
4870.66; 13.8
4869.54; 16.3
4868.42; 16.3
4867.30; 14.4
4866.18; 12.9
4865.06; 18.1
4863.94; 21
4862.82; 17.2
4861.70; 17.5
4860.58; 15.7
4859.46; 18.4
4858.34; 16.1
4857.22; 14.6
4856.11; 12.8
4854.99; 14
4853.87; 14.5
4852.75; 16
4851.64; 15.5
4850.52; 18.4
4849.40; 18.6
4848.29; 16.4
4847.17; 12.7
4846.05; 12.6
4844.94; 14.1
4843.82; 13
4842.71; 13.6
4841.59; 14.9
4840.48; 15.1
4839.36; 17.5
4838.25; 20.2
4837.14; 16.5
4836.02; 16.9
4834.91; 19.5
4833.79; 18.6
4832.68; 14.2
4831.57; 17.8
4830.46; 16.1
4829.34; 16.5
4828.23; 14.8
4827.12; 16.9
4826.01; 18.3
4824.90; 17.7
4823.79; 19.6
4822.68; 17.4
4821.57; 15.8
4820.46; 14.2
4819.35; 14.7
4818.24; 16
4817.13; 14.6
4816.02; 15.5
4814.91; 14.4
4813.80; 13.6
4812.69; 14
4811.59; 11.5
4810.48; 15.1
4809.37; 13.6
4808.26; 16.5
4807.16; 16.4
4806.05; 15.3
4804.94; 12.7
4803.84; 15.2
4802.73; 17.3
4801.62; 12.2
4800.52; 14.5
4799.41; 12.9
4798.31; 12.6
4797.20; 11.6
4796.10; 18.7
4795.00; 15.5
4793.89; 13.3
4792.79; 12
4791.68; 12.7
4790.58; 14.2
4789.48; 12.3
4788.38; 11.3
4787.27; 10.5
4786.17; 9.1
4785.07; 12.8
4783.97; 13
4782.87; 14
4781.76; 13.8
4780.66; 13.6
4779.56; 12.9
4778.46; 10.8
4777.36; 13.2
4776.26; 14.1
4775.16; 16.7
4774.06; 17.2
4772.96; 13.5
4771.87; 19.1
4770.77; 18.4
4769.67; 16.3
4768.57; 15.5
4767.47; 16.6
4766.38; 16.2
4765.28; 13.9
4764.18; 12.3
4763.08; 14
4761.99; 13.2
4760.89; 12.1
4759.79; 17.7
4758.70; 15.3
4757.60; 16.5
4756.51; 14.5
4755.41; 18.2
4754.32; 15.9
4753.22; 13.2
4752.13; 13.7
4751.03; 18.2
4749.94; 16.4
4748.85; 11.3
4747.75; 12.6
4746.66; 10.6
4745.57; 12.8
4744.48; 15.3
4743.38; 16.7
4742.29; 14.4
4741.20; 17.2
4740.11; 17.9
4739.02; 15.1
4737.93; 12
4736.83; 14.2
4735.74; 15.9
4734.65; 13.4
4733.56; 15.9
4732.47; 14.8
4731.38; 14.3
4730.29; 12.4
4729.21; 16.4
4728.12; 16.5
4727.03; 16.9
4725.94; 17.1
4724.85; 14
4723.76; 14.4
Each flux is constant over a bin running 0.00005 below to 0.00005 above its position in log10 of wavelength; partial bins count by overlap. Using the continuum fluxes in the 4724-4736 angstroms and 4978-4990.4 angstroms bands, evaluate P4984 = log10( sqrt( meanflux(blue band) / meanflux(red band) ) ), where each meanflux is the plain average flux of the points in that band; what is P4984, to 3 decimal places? -0.039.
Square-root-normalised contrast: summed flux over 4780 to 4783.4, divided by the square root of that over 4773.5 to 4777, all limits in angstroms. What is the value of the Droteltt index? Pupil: 6.0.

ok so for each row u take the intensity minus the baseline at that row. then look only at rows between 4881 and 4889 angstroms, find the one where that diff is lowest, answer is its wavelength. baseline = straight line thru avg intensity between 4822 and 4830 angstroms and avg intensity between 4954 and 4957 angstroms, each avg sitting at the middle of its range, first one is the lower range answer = 4886.39 angstroms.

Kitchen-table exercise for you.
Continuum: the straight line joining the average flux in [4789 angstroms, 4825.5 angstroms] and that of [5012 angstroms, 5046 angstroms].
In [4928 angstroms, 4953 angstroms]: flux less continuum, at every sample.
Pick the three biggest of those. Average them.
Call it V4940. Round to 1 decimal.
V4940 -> 4.2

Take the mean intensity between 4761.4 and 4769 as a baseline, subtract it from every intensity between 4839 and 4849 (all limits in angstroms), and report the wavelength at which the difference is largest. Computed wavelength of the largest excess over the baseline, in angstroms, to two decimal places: 4839.36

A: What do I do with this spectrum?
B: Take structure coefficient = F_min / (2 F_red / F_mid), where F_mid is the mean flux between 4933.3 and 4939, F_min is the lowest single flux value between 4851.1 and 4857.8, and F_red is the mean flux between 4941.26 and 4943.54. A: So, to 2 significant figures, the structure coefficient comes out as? 5.5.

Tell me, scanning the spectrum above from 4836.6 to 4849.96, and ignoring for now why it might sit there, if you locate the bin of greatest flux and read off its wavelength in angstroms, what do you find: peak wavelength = 4838.25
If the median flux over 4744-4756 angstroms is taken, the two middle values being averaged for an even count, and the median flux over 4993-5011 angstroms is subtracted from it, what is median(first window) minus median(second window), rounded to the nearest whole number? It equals -5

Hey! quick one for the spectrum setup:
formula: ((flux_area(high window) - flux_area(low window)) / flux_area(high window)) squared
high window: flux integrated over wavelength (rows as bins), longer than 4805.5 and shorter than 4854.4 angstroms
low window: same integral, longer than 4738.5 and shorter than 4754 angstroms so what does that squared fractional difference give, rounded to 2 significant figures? 0.50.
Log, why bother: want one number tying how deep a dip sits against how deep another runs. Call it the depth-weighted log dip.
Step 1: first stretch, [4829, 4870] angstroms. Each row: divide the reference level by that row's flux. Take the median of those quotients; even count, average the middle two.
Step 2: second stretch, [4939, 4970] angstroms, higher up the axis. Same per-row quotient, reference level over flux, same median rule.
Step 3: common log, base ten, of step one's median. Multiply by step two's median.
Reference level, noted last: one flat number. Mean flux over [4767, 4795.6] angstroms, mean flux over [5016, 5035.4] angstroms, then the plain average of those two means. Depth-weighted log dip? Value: -0.018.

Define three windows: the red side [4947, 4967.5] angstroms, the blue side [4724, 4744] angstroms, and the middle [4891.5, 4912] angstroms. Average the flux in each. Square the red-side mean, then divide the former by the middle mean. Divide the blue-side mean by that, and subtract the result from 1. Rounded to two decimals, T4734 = 0.25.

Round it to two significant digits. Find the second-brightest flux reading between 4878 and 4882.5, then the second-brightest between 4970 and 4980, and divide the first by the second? 0.99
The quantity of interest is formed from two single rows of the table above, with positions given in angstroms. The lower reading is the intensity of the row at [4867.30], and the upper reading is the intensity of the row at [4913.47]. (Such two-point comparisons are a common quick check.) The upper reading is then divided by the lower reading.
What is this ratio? 1.14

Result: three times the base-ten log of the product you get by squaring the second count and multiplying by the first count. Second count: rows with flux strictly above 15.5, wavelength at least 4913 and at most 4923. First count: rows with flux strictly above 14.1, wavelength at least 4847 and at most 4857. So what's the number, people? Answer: 4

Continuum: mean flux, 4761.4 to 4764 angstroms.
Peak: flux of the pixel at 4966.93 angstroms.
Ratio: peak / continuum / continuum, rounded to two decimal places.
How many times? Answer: 0.11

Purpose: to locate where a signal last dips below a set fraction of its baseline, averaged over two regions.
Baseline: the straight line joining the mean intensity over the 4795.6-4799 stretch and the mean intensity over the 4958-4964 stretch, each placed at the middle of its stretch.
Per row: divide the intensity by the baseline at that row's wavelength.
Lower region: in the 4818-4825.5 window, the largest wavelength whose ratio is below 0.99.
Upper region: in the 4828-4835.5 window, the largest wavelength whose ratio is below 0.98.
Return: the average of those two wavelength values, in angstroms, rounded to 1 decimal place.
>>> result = 4826.6 angstroms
